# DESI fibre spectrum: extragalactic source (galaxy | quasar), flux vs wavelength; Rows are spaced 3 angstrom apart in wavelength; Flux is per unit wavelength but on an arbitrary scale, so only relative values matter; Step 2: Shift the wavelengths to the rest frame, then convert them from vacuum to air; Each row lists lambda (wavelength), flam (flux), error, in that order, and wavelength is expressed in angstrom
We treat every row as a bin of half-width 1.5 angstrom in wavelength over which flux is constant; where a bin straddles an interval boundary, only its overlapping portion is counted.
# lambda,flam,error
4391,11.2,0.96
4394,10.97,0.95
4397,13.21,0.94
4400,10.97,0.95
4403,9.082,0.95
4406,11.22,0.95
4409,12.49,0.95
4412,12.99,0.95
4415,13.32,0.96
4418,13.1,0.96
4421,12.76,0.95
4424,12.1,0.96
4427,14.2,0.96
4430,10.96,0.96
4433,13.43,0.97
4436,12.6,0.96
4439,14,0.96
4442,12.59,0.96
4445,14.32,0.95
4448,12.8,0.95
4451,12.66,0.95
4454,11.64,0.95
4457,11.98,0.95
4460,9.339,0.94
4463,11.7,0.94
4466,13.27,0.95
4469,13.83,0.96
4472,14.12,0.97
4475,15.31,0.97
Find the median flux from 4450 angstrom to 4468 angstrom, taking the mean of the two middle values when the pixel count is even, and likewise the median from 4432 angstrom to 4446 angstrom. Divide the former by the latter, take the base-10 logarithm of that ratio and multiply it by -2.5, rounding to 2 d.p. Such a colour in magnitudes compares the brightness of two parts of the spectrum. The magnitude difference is 0.14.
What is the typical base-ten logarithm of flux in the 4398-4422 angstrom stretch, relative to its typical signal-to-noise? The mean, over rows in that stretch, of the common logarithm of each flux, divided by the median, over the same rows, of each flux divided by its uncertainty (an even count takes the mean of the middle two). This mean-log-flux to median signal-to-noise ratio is 0.081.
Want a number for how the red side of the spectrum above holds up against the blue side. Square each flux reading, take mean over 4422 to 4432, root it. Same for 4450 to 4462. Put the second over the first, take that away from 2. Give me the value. 1.08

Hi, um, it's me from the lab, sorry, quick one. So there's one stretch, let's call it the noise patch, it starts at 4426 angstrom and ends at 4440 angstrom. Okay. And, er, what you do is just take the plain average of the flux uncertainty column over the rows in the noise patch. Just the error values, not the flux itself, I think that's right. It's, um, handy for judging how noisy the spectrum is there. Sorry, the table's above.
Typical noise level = 0.962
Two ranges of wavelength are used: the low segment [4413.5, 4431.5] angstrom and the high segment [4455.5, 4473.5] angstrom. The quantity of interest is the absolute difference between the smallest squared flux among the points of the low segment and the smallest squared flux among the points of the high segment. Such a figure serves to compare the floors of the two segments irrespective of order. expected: 33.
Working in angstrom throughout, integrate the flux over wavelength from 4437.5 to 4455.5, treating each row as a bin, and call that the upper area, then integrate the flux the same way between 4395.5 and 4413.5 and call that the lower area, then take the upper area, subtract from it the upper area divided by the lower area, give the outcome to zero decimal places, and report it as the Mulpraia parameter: 233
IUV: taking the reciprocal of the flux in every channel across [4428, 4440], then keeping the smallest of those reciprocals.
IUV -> 0.0714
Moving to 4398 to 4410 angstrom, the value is 0.0801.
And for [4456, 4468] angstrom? 0.0754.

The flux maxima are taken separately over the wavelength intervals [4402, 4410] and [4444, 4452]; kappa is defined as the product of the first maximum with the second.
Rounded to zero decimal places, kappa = 179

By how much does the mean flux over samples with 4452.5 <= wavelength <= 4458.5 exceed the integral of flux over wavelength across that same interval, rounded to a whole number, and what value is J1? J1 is -59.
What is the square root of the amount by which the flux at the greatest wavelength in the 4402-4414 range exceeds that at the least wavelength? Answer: 2.0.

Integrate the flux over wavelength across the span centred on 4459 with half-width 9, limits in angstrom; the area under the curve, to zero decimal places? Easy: 212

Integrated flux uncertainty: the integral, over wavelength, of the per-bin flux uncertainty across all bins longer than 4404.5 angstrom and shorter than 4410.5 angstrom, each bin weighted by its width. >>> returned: 5.70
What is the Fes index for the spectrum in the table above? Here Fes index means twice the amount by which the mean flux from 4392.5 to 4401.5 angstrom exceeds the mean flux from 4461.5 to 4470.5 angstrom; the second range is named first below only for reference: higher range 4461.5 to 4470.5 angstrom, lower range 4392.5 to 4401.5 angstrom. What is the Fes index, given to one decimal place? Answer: -2.4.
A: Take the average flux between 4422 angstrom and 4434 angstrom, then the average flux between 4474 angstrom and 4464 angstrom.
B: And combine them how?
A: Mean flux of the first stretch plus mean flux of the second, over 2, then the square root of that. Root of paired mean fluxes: 3.63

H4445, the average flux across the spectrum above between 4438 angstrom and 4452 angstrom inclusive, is 13.3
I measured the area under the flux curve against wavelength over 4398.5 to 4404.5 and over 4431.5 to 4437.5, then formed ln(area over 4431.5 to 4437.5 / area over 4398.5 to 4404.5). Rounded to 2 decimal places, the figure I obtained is 0.26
